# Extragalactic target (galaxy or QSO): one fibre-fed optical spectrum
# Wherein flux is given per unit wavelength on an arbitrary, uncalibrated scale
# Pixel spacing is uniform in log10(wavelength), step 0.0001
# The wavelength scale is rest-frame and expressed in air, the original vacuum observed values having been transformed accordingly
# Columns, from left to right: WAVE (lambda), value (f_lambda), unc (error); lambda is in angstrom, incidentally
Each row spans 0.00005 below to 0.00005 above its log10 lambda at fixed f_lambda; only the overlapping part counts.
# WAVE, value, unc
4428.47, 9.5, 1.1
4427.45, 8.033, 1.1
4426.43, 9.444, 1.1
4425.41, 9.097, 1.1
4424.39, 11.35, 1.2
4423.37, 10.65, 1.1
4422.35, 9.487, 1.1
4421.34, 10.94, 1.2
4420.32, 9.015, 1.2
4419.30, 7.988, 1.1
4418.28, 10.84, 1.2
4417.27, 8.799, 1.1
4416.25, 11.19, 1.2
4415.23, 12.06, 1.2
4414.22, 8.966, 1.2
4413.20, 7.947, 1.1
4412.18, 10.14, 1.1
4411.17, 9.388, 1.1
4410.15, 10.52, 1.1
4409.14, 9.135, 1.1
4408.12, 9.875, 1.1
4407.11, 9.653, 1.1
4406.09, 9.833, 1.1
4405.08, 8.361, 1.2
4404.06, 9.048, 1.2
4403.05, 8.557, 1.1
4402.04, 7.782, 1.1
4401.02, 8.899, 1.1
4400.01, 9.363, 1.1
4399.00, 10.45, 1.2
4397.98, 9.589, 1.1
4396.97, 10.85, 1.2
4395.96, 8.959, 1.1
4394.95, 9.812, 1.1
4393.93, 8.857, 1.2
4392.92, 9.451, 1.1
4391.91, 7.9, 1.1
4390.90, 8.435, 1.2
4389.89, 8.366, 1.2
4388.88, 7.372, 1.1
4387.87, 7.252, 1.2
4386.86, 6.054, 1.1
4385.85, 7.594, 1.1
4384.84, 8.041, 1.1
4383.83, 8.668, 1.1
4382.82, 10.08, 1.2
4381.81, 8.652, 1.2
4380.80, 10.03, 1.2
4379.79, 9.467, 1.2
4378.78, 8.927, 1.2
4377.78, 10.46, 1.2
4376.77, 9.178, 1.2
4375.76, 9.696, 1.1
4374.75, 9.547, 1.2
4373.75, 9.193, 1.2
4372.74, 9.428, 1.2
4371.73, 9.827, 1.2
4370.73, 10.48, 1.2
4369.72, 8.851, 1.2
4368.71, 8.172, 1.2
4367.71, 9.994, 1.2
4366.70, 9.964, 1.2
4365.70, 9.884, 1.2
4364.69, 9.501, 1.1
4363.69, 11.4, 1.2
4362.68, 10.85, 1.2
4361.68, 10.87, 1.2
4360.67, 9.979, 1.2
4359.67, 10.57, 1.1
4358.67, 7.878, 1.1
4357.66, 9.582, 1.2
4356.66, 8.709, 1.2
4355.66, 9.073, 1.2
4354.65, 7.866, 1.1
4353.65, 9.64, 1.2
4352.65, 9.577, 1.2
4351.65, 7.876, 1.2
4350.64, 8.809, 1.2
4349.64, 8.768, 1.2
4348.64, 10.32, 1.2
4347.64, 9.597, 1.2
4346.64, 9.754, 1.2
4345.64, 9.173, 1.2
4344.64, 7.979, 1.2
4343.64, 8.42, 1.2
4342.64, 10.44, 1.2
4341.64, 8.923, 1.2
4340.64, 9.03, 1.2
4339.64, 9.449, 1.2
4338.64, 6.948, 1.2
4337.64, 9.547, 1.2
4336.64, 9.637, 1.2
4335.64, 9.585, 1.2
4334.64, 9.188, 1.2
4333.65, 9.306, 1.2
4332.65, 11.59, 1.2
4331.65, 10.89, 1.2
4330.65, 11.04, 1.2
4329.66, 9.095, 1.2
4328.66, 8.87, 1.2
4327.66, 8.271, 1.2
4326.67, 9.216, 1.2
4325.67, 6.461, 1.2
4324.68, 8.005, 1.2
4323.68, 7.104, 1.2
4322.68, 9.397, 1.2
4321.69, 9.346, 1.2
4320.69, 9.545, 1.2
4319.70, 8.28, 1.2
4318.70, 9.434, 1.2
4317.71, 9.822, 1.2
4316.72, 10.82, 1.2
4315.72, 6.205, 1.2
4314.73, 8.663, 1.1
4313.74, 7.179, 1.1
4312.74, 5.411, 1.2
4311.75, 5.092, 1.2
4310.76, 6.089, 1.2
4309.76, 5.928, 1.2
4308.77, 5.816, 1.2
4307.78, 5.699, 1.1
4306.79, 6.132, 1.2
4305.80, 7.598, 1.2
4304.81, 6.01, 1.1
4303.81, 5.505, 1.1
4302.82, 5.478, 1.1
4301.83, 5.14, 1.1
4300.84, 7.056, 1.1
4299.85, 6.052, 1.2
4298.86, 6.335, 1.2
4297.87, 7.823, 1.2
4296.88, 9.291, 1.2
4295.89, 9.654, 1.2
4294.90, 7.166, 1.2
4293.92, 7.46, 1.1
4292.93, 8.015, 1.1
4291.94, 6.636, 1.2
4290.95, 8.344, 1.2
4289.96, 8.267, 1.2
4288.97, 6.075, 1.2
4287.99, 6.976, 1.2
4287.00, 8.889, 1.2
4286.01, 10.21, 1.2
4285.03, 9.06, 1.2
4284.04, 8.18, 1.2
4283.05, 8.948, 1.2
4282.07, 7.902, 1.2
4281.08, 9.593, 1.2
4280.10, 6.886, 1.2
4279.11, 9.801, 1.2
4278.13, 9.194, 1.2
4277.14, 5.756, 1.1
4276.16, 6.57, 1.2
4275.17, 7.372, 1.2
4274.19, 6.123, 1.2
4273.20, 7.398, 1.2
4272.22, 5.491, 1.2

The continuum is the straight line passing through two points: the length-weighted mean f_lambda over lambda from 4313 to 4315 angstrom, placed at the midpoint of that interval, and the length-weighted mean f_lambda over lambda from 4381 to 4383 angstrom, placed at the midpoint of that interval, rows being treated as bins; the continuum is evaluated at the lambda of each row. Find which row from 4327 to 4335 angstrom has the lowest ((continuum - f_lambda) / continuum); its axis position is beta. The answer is 4332.65 angstrom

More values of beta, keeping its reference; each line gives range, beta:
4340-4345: 4342.64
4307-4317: 4316.72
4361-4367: 4363.69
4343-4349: 4348.64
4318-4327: 4320.69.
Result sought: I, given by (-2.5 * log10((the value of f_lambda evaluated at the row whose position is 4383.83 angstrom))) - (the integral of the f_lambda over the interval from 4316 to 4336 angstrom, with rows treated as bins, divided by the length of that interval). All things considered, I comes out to -11.6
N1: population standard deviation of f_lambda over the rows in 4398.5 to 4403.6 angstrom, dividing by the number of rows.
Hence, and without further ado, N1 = 0.9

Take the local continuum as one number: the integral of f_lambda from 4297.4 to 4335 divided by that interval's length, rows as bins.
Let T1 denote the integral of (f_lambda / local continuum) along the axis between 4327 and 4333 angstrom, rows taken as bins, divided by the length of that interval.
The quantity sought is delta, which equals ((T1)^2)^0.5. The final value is 1.28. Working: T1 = 1.28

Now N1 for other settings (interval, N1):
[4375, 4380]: 0.5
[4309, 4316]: 1.1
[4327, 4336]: 1.1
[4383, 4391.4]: 0.8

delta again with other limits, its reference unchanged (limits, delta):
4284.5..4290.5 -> 1.06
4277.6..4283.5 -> 1.12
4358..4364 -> 1.31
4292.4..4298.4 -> 1.06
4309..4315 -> 0.81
